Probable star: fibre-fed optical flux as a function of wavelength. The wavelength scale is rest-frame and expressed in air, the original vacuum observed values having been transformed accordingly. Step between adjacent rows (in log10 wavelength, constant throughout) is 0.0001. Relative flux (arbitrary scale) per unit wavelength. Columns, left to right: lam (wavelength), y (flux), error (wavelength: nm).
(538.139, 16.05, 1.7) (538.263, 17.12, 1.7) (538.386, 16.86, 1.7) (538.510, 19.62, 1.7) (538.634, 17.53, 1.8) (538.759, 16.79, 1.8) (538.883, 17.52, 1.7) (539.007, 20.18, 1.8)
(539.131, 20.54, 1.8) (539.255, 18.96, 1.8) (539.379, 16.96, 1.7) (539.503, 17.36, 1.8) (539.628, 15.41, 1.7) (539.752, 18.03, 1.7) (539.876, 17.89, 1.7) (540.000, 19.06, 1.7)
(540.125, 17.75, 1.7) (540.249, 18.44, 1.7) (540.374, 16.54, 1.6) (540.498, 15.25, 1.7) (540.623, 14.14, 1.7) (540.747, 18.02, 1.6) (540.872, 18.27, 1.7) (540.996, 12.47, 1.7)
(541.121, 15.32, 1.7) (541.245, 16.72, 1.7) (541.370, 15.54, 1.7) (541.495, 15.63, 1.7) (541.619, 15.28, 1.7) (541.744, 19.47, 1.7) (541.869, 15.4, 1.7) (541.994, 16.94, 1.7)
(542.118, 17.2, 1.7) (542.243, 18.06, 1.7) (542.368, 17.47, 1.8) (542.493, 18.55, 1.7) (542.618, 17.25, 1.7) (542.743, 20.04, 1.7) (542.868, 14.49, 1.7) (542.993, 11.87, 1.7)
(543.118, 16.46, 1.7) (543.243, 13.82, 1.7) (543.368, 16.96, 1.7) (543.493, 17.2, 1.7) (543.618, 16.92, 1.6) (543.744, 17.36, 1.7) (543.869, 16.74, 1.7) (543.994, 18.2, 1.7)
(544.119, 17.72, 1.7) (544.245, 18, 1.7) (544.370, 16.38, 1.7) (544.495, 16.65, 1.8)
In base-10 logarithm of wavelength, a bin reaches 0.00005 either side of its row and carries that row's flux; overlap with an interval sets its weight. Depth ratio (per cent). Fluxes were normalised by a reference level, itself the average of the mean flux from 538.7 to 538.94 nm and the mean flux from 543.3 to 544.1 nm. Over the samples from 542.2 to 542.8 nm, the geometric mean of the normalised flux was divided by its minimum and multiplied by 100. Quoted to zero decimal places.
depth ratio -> 106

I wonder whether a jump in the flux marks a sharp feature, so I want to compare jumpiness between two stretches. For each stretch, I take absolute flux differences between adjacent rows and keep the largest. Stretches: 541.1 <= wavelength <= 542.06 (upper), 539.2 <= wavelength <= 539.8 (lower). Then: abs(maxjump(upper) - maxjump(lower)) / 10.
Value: 0.16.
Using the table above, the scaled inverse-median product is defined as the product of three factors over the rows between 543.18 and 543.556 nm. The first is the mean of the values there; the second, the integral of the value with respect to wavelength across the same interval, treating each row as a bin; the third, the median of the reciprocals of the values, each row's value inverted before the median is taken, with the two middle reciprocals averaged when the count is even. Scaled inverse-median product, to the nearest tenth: 5.7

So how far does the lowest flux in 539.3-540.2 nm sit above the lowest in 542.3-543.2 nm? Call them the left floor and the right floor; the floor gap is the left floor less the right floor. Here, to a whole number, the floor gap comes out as 4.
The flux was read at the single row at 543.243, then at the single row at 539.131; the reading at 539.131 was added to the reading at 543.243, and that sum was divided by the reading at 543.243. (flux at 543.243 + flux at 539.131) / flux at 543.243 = 2.49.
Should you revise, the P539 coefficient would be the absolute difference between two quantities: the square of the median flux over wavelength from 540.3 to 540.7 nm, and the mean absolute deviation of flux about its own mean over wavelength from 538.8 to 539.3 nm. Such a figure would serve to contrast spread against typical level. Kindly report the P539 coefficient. 232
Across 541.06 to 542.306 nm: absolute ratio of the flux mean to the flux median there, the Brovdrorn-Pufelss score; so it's 1.02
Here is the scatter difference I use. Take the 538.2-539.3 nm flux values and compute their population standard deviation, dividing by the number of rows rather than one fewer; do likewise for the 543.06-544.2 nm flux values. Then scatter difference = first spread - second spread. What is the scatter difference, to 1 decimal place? 0.2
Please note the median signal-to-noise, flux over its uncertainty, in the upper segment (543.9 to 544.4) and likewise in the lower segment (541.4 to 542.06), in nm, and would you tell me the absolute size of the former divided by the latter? 1.14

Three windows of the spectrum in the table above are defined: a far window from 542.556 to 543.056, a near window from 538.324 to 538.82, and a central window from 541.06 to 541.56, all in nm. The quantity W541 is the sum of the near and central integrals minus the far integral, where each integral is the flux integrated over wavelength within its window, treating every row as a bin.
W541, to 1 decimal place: 8.7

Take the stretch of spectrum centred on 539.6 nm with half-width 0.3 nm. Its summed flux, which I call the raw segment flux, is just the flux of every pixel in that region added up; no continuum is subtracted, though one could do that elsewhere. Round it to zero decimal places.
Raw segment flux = 86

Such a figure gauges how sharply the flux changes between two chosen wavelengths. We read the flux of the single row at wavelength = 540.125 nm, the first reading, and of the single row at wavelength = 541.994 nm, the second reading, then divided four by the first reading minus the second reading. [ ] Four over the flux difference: 5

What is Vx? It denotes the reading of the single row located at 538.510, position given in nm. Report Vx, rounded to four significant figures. 19.62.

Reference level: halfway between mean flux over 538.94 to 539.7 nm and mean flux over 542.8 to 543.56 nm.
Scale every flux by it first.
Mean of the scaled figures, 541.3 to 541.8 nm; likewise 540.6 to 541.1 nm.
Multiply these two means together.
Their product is 0.93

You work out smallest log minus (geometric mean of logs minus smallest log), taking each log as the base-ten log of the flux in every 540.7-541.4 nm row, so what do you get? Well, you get 0.99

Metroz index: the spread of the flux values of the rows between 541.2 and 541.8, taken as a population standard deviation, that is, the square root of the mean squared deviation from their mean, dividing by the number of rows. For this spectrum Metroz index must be 1.55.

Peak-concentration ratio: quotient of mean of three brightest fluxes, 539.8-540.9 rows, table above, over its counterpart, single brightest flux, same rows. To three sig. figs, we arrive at 0.975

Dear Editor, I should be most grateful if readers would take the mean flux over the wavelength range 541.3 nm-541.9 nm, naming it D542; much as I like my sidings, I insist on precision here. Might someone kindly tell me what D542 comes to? 16.3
